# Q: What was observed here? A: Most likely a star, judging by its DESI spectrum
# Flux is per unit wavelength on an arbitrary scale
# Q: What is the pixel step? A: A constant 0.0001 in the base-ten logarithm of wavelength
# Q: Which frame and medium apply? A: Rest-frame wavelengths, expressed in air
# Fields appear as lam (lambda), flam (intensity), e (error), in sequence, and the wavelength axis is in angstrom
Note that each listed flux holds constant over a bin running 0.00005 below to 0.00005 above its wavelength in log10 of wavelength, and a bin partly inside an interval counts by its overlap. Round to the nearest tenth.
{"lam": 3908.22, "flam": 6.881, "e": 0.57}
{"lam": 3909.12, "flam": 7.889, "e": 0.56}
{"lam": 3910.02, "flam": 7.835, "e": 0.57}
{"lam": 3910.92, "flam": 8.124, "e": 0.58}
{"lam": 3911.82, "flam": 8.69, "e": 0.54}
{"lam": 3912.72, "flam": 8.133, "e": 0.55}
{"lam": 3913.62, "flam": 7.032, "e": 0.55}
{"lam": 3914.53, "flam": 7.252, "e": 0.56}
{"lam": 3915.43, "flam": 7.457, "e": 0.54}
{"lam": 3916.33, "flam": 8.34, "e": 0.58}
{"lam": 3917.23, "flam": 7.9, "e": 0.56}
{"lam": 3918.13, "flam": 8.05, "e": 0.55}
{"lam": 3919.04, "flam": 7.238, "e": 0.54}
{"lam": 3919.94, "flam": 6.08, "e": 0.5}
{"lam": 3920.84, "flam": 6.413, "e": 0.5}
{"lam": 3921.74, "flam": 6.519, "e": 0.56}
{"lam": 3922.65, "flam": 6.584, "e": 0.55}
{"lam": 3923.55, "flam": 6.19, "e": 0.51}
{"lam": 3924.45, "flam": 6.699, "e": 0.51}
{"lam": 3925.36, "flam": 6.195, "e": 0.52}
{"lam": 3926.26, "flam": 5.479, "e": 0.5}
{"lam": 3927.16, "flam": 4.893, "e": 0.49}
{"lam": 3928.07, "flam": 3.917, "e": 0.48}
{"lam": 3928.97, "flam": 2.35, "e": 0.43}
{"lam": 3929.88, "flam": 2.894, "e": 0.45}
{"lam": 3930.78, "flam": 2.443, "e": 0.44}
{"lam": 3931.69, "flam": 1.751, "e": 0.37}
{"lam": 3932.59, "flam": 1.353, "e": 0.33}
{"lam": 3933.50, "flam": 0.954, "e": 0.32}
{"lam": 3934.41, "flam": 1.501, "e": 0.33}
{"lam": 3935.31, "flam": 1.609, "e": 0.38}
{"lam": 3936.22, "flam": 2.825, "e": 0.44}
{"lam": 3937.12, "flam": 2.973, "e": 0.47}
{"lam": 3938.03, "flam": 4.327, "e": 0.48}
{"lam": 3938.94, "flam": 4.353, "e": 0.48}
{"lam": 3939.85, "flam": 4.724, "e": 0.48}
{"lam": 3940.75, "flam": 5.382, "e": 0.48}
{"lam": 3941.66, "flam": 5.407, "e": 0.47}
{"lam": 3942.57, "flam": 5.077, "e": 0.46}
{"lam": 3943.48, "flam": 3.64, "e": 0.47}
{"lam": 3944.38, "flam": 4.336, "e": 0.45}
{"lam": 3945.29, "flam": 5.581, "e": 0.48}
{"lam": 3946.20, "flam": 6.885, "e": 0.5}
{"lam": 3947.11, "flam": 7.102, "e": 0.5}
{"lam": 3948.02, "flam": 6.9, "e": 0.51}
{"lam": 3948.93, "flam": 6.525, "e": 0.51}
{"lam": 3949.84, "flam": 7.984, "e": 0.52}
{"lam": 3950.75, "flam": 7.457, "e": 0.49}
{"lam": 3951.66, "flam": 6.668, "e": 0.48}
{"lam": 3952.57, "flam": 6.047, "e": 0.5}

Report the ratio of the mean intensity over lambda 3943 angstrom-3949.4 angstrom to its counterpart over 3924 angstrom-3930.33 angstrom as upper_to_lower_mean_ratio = 1.3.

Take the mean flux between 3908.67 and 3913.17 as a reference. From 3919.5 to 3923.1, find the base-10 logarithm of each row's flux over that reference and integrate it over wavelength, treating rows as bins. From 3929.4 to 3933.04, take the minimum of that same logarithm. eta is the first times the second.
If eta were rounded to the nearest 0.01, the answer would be 0.29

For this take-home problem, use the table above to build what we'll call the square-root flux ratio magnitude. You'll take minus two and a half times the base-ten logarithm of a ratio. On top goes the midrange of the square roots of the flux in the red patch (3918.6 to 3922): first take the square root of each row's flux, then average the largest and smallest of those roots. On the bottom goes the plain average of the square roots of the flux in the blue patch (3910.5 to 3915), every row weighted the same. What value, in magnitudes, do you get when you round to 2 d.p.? 0.09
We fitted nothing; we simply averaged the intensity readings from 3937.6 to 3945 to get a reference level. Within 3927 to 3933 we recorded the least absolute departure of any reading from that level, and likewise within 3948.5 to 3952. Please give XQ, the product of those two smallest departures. 0.4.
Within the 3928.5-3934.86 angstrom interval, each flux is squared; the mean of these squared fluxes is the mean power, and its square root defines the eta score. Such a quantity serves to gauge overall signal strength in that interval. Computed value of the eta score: 2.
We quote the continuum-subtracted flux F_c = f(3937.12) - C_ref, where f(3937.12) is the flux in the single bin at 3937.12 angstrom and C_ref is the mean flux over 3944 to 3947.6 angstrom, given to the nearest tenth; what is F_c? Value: -3.0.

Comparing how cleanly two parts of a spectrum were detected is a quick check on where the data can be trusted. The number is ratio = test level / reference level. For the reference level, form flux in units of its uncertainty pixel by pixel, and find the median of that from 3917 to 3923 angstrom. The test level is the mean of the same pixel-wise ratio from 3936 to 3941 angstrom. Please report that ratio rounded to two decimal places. 0.67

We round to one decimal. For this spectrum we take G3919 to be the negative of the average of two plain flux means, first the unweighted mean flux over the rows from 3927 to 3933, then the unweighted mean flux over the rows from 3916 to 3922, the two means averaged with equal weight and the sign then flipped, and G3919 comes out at -5.0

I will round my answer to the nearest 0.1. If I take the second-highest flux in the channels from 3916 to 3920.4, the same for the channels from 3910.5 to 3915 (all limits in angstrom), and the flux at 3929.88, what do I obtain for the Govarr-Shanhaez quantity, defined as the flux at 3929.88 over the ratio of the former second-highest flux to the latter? 2.9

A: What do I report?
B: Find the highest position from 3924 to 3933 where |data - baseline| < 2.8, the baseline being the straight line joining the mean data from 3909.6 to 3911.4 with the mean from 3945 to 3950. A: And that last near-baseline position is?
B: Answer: 3927.16 angstrom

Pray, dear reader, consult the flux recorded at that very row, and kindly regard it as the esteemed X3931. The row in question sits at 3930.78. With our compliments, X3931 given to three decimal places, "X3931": 2.443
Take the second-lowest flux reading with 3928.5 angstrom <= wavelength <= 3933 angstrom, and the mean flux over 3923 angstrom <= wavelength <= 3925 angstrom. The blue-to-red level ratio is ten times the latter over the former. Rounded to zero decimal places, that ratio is 37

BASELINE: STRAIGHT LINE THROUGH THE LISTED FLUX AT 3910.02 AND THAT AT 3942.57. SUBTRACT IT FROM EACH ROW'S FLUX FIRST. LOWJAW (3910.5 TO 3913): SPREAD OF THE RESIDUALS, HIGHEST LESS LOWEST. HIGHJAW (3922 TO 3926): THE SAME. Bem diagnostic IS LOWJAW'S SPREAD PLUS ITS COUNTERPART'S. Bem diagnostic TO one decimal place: 1.2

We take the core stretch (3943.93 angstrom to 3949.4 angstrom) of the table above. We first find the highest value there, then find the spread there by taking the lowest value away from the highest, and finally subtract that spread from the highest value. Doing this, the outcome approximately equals 4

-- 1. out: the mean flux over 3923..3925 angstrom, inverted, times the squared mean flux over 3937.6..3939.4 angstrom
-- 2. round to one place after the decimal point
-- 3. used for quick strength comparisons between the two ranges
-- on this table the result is 2.9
